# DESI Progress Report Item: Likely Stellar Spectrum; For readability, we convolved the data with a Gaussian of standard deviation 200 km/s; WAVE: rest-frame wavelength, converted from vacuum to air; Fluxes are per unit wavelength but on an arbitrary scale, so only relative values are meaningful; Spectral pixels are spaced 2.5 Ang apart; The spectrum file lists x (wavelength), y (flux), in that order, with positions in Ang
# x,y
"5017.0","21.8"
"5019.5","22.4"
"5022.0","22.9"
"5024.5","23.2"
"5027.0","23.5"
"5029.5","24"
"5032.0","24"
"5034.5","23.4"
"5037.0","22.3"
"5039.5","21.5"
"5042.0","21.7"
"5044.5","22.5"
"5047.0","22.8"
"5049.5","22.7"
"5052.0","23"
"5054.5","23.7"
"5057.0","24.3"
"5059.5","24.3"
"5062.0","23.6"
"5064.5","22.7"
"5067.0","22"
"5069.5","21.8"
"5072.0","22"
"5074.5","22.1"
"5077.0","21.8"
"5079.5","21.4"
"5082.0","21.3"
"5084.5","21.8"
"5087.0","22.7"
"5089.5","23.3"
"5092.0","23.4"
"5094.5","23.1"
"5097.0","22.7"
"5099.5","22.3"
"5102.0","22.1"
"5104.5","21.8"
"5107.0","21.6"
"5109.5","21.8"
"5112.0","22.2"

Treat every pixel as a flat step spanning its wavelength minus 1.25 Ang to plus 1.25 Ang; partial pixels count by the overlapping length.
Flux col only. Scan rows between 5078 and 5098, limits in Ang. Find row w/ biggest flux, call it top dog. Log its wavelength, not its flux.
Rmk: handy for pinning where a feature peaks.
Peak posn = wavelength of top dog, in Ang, 5092.0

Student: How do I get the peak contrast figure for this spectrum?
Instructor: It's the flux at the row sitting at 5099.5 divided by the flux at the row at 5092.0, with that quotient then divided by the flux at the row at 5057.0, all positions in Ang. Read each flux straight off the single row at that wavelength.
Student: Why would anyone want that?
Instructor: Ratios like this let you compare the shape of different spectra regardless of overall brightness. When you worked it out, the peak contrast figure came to 0.0392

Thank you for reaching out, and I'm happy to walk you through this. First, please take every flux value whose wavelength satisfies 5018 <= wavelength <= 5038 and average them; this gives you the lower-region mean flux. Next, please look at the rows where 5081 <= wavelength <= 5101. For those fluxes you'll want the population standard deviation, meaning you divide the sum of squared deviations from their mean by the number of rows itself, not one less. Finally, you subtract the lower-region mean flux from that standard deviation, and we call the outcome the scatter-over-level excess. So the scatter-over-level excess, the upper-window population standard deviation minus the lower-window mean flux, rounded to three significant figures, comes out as -22.5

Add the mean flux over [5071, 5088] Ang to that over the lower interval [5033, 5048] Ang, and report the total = 44.2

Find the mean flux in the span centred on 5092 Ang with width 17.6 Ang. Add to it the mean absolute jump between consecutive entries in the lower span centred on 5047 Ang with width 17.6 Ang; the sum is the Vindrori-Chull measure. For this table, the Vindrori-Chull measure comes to 23.2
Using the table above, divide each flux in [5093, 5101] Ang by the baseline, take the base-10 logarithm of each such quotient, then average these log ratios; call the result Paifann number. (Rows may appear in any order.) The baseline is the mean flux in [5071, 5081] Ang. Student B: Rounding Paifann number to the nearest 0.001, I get 0.017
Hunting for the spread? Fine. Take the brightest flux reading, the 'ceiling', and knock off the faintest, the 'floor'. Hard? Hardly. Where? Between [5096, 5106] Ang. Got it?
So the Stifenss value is 0.9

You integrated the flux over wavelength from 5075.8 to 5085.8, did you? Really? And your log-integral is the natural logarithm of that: 5.37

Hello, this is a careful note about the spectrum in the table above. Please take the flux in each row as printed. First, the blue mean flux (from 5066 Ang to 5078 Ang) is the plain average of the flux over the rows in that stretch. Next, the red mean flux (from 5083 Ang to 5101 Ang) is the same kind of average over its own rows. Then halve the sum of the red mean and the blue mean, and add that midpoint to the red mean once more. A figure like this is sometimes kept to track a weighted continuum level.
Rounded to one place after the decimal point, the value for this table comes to 45.1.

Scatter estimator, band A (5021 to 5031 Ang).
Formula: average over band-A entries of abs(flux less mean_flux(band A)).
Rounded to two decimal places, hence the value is 0.35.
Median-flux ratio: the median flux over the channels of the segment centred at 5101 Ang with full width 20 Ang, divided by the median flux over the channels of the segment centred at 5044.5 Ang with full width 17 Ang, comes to 0.99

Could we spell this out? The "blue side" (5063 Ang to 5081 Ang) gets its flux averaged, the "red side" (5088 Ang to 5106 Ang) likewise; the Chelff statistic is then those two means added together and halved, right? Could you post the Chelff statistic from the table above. 22.3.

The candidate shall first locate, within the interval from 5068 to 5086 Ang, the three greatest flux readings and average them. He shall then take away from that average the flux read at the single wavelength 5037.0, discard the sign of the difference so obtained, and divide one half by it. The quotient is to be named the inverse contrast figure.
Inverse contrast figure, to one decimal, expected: 1.5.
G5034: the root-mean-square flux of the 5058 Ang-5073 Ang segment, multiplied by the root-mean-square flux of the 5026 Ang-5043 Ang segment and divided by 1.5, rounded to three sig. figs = 348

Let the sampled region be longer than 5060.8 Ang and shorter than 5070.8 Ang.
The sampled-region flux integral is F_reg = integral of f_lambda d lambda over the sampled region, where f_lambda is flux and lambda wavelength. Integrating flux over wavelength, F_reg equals 225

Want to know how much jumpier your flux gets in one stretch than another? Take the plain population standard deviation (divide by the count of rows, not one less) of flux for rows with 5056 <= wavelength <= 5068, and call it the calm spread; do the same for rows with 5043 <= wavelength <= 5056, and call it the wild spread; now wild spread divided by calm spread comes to 0.5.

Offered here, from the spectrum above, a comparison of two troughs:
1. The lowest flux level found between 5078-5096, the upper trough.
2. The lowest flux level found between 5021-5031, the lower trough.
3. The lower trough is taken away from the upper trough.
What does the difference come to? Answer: -1.6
